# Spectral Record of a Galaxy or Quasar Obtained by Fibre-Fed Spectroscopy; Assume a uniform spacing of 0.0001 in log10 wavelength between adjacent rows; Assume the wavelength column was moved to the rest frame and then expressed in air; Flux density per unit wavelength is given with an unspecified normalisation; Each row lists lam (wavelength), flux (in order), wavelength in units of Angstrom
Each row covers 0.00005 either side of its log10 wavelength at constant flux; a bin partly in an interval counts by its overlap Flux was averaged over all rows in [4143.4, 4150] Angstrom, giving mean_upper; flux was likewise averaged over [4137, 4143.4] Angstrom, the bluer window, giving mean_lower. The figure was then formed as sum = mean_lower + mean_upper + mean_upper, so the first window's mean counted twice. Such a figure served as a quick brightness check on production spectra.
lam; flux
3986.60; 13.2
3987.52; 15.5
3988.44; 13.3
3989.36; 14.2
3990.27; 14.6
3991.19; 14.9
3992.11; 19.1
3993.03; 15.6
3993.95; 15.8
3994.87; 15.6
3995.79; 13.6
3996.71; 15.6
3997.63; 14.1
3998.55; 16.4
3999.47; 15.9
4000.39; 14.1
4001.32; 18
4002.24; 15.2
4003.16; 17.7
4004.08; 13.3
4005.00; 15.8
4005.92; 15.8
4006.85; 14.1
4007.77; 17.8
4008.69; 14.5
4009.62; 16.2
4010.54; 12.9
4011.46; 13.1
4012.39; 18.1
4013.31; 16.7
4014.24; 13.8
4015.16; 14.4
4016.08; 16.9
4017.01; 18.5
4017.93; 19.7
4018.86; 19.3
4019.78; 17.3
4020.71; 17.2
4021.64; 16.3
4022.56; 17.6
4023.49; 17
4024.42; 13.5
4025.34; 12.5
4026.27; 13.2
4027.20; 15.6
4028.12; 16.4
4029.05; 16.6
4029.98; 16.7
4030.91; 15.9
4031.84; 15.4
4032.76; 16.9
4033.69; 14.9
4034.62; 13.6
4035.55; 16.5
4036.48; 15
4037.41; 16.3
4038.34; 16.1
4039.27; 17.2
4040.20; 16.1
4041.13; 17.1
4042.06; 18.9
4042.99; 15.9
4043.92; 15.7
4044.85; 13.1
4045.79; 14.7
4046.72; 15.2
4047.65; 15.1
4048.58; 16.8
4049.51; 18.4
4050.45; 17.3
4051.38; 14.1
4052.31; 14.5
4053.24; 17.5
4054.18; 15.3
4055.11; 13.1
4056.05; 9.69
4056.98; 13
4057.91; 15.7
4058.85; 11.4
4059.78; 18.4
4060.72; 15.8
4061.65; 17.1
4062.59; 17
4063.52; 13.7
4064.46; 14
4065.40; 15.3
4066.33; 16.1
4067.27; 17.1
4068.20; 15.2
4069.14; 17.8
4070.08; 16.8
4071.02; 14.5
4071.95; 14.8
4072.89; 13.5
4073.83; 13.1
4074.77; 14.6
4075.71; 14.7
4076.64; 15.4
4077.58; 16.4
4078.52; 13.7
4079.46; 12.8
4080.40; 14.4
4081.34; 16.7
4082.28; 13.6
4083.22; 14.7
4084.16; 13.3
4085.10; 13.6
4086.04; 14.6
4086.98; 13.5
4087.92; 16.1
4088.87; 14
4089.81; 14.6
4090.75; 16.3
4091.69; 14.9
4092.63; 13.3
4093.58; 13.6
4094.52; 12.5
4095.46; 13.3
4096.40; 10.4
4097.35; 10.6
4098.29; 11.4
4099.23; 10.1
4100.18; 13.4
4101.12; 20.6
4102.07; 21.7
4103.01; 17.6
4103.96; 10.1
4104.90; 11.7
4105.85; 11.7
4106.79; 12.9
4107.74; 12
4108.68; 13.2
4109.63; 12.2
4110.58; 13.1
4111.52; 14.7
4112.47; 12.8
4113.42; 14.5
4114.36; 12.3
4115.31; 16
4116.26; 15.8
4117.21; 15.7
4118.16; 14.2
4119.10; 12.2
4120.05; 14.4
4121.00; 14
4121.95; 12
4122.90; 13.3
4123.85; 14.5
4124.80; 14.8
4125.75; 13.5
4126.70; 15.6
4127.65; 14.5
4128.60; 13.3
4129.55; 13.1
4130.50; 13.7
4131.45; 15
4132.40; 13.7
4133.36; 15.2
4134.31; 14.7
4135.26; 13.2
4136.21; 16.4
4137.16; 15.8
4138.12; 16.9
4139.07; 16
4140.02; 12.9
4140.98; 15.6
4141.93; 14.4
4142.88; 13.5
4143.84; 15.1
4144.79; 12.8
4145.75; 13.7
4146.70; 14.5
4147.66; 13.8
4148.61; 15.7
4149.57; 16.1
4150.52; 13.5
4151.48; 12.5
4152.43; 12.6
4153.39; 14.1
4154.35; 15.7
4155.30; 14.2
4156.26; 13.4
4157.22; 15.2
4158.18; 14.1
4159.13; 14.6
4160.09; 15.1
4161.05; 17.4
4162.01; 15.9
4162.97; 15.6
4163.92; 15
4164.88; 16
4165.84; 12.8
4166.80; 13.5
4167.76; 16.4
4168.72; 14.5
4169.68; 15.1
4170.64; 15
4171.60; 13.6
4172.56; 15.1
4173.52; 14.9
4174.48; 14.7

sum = 44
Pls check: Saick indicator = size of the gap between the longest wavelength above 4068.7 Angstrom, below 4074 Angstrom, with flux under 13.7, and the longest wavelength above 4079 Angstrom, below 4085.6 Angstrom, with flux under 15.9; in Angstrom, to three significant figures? 11.3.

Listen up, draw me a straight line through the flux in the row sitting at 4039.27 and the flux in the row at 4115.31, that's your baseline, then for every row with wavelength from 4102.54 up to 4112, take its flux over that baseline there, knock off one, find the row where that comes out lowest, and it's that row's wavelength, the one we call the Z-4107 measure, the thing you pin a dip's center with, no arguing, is 4103.96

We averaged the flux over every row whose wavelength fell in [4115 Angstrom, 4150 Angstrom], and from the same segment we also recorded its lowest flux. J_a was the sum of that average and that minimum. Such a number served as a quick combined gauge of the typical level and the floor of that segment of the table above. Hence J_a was 26.5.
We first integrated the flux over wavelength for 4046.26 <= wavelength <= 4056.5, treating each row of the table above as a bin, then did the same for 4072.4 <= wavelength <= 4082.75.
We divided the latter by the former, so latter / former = 0.96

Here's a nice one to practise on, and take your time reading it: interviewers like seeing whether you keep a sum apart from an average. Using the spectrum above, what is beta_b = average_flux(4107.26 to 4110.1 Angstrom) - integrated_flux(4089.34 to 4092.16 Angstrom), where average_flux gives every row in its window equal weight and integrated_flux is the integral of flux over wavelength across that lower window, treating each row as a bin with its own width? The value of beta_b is -30.7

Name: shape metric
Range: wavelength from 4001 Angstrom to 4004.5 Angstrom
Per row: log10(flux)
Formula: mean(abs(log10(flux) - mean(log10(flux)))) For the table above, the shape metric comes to 0.05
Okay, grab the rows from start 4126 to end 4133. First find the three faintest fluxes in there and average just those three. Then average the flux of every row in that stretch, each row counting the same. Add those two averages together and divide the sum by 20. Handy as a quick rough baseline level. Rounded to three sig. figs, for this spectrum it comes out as 1.37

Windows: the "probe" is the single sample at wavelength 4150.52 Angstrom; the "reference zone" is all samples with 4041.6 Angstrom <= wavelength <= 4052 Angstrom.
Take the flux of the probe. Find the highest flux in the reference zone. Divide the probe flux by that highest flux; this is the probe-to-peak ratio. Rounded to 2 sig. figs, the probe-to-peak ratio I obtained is 0.71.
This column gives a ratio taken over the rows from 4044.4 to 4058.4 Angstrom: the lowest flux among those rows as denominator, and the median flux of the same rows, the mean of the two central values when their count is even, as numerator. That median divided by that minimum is 1.56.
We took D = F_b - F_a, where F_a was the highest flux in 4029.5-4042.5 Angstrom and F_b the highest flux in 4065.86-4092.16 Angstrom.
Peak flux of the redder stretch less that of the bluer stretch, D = -1.1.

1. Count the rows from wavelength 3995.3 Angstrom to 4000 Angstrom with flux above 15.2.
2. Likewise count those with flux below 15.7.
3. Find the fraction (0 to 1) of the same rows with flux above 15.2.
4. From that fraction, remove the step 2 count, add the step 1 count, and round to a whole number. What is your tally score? 1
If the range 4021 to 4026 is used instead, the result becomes 2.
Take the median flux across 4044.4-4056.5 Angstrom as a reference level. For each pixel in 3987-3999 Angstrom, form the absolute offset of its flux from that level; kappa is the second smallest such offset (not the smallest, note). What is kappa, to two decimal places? 0.40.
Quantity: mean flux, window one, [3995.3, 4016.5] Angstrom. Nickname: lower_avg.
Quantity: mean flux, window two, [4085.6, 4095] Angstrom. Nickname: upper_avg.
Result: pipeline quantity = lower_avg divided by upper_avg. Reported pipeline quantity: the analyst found 1.07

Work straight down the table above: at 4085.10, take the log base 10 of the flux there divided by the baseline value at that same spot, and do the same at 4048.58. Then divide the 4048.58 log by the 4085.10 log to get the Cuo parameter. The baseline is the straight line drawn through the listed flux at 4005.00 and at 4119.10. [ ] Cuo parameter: 6.3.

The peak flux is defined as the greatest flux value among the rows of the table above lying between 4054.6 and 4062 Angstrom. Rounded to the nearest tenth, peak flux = 18.4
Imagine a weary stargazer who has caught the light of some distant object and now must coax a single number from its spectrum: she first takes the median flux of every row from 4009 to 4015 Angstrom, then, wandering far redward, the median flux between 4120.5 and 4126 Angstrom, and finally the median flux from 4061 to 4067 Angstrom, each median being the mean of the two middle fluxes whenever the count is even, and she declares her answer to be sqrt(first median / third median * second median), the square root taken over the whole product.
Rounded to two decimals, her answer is 3.62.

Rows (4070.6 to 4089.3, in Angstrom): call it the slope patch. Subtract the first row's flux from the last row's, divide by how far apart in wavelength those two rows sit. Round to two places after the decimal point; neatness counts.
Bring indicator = -0.03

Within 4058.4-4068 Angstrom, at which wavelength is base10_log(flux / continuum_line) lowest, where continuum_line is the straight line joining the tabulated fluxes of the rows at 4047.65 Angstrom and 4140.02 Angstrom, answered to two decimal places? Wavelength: 4058.85 Angstrom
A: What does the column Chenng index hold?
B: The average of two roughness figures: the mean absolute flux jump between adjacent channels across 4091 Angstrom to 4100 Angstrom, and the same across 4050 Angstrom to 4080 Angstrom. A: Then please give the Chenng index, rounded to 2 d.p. 1.52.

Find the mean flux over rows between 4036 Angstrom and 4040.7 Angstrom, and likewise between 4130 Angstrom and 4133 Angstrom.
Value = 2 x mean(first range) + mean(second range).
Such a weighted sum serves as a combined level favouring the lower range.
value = 46.4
